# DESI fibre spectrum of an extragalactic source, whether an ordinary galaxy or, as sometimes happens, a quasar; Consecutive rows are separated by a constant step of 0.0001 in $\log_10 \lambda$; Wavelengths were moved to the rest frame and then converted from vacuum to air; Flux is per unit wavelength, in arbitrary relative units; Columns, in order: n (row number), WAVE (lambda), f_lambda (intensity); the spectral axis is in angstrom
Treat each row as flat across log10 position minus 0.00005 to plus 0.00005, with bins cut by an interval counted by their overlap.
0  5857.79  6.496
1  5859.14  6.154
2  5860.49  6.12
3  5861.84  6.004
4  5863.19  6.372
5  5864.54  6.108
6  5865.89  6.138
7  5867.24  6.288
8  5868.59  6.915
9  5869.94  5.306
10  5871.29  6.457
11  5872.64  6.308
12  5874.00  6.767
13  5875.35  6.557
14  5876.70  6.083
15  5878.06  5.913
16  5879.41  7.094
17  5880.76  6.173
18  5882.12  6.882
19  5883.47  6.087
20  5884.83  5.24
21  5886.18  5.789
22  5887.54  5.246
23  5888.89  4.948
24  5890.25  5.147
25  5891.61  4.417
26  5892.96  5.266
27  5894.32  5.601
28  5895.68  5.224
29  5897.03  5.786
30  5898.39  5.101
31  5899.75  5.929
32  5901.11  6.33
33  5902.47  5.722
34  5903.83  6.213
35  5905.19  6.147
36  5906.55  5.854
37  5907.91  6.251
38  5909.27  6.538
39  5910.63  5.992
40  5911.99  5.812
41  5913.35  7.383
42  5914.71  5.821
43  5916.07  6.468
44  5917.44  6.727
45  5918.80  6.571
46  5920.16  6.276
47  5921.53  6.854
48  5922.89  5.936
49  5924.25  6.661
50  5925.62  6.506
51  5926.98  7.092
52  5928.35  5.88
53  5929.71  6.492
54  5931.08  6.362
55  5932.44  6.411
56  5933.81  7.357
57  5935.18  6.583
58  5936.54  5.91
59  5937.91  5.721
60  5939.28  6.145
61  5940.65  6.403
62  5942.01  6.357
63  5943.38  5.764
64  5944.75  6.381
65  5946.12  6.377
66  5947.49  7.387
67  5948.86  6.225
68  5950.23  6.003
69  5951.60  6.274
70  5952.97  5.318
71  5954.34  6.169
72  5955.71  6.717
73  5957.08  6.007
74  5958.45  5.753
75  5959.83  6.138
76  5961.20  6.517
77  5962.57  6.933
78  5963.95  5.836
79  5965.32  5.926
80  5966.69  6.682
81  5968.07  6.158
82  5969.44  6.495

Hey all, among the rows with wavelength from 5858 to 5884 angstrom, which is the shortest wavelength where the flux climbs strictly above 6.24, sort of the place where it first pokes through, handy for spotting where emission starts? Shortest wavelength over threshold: 5863.19 angstrom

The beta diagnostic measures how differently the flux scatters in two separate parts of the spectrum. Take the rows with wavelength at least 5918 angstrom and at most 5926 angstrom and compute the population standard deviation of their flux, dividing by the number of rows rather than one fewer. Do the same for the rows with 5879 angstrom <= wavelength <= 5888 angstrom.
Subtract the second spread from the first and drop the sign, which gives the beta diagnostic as 0.38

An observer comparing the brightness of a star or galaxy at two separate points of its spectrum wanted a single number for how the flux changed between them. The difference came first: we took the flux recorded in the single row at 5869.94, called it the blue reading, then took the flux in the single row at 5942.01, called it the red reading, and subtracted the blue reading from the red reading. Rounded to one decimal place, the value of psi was 1.1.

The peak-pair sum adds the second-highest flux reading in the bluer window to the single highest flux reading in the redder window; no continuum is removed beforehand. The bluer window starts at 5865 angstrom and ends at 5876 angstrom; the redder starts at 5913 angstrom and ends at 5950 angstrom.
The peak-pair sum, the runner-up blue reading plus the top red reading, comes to 14.2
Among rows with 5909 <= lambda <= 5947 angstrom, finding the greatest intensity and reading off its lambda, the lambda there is 5913.35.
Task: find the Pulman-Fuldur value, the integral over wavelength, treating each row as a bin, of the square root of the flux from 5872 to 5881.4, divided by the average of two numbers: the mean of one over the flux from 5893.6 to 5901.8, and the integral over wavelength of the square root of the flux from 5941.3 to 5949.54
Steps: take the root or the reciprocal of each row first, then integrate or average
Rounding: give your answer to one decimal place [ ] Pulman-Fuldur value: 2.3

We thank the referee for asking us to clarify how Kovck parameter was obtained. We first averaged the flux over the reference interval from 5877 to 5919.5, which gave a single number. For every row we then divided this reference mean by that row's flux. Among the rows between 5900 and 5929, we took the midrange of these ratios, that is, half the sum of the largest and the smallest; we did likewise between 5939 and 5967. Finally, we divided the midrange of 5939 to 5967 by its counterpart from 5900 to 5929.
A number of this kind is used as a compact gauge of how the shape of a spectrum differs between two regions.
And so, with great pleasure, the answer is 1.04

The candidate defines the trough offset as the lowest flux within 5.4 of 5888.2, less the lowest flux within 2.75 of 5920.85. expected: -1.5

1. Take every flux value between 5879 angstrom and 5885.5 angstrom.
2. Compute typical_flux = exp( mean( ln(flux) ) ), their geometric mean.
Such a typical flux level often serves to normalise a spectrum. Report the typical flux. 6.26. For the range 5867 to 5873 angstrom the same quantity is 6.23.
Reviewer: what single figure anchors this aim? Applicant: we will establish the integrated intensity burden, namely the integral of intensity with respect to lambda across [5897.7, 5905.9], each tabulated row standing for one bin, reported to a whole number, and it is 48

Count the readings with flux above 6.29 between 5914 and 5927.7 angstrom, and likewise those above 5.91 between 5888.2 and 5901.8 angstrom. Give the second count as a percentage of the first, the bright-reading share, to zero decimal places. 29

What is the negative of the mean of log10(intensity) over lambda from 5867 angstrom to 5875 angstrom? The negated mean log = -0.801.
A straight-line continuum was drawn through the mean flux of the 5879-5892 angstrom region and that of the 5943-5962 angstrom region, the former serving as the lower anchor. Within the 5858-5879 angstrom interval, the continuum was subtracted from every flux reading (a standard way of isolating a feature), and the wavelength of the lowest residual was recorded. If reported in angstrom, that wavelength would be 5869.94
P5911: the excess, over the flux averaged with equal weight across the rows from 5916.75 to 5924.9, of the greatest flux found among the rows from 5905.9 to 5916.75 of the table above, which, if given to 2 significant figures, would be 0.88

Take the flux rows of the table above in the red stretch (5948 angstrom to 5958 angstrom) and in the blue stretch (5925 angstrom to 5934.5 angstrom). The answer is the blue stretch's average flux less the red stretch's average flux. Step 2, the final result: 0.5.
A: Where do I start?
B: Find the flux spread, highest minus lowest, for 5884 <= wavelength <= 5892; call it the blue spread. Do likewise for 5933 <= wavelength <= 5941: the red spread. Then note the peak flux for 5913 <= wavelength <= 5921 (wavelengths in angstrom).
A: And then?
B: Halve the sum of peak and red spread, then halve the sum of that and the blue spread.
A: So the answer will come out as 2.94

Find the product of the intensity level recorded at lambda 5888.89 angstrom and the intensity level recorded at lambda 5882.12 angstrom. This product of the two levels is 34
